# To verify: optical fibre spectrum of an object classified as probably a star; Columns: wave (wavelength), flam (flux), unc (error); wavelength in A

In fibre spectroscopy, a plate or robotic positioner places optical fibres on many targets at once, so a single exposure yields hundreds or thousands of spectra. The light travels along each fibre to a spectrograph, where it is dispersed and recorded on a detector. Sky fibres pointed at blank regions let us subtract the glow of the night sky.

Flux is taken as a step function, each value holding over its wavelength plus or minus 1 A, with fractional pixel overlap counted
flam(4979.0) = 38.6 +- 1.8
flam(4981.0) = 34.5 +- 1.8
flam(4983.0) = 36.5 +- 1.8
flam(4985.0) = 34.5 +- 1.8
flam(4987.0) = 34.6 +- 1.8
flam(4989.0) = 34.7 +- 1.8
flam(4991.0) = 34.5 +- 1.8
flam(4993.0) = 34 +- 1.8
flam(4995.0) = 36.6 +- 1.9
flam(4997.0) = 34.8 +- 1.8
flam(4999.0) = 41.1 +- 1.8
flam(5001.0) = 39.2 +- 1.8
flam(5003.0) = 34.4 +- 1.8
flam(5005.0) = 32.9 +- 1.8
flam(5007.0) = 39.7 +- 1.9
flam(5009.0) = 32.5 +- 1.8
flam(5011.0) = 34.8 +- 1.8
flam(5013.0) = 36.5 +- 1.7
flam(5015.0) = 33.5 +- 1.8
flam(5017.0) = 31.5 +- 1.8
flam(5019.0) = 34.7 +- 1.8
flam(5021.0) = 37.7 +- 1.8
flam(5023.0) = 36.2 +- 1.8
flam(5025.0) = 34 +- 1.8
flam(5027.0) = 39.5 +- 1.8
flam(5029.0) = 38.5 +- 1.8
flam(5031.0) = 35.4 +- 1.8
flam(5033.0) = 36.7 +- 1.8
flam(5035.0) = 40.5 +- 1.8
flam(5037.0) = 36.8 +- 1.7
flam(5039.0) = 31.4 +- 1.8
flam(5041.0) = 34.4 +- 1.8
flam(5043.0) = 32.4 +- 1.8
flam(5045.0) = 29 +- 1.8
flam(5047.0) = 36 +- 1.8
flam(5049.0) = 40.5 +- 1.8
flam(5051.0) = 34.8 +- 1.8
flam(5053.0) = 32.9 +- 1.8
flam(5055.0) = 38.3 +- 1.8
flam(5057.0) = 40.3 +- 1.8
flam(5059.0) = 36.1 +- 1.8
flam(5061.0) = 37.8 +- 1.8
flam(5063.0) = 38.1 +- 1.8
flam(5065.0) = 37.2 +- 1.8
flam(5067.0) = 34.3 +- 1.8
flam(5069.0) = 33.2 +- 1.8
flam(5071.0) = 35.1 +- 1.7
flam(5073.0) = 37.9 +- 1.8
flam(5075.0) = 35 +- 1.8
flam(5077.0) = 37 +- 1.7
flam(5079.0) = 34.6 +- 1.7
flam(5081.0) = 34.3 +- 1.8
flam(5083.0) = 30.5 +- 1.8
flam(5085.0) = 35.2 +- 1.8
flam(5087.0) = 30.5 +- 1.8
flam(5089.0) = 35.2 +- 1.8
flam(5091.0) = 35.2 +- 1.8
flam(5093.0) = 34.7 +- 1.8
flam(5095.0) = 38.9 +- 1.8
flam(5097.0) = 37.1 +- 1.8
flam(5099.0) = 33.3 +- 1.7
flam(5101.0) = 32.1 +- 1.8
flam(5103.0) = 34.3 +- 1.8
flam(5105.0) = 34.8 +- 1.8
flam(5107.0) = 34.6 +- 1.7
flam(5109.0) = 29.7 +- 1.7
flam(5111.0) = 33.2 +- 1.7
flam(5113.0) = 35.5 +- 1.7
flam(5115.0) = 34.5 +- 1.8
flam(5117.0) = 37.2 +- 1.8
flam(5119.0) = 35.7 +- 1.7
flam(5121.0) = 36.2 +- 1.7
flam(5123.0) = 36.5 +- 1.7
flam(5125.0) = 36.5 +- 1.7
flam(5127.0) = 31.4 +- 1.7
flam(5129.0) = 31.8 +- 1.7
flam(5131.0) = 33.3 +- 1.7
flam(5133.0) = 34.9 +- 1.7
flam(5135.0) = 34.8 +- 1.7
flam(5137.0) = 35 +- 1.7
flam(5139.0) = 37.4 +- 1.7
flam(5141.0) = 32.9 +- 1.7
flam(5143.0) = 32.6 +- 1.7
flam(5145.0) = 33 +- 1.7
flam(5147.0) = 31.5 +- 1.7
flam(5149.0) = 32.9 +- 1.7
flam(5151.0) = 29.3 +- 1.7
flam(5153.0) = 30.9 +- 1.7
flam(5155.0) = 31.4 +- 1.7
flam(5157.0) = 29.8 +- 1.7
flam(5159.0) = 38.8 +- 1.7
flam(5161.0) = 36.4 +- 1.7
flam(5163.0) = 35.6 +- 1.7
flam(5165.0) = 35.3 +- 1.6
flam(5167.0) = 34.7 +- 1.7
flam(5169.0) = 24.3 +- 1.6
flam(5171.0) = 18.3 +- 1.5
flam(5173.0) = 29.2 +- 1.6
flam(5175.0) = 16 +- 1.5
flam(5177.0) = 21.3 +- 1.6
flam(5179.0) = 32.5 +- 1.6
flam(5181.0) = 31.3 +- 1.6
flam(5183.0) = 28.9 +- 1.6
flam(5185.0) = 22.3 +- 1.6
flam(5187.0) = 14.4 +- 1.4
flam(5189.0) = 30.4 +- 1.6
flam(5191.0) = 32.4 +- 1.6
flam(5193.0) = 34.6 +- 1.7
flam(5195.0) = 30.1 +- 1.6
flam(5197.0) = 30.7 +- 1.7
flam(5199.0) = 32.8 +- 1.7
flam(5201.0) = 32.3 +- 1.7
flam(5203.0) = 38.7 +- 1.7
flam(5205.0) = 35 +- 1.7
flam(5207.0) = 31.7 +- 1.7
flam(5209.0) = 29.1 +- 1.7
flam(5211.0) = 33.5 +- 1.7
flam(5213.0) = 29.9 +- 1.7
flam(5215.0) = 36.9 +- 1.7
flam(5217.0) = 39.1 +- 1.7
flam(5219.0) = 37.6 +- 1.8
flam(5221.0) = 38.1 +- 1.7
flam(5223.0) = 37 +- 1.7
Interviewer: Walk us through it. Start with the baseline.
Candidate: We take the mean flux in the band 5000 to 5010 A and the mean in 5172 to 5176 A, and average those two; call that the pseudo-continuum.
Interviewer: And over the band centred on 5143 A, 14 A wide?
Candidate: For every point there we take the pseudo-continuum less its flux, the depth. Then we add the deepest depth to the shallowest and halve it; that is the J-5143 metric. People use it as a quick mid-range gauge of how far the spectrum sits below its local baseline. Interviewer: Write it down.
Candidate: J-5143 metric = -5.3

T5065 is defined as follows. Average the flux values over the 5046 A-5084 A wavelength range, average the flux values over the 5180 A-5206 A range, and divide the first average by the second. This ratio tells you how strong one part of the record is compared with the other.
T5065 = 1.19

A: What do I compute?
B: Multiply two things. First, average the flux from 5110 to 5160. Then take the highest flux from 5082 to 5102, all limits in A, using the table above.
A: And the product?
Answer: 1318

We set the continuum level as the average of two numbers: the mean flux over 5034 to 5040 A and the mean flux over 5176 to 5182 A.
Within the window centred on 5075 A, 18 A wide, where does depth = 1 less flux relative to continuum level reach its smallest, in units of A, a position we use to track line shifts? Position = 5073.0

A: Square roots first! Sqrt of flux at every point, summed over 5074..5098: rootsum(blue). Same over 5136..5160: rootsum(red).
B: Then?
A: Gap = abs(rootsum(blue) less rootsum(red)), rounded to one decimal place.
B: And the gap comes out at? 2.0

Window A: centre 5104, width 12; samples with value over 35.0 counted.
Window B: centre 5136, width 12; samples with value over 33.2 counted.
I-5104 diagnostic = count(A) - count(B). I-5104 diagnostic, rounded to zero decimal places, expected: -5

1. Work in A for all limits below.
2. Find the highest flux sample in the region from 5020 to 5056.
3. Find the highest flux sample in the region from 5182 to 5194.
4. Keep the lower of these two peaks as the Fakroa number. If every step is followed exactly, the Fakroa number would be 34.6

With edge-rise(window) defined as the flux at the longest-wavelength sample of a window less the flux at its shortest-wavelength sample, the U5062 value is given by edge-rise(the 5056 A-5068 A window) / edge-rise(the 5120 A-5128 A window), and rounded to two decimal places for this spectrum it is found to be 1.25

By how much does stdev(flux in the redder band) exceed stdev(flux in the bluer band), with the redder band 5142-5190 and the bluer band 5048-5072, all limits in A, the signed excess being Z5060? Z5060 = 3.9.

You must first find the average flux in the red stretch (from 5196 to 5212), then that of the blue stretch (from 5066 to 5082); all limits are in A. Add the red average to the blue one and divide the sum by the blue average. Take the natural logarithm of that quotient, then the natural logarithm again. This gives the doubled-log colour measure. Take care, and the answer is -0.41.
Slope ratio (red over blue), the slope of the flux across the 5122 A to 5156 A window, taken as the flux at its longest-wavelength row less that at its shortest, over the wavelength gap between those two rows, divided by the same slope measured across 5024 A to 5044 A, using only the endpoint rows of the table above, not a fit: 1.8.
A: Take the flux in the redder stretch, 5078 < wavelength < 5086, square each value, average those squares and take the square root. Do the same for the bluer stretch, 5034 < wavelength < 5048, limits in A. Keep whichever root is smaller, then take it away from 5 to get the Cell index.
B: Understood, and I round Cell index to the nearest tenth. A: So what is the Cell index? -28.7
